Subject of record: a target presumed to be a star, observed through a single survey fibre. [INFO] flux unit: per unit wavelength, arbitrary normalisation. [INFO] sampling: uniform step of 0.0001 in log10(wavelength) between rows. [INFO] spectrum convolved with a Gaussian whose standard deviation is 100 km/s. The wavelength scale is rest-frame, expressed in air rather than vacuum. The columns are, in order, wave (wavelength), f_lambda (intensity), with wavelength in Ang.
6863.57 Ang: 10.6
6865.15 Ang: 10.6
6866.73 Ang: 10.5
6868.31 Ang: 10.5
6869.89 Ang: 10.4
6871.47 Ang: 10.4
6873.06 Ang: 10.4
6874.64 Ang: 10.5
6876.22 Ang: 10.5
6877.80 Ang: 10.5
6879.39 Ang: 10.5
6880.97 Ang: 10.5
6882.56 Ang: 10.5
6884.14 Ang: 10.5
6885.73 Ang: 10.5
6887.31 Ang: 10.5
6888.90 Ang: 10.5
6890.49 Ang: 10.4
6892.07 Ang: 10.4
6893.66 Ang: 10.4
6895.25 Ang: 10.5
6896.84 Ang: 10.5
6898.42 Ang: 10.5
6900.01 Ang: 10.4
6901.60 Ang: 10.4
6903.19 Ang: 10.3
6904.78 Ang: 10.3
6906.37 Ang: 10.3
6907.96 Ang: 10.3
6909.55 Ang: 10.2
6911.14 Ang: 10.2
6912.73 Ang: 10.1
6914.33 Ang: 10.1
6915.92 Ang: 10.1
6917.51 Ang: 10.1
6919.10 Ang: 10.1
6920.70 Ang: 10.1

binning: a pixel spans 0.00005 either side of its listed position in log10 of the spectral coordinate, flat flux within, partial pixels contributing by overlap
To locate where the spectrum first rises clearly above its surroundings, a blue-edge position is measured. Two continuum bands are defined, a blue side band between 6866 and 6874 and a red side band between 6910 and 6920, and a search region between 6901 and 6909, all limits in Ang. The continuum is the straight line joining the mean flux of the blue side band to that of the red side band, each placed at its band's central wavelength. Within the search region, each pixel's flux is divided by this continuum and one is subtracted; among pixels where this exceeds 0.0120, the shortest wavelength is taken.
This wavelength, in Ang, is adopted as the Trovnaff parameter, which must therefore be 6901.60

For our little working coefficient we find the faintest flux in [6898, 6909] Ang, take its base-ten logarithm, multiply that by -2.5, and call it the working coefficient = -2.532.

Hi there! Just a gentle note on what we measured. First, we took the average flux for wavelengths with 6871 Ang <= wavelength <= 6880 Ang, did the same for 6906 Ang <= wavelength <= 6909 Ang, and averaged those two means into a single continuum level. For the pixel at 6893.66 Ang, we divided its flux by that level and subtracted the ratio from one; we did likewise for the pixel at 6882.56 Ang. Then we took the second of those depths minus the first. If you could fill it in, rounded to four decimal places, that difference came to -0.0096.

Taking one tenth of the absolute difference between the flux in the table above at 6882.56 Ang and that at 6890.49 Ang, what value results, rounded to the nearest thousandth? 0.010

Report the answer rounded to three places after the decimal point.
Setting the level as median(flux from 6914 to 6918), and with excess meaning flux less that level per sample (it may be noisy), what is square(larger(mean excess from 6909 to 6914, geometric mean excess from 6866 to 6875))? 0.120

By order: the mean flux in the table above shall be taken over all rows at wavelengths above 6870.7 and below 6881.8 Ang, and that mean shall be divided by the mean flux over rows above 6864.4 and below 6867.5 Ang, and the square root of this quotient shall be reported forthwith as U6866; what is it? 0.996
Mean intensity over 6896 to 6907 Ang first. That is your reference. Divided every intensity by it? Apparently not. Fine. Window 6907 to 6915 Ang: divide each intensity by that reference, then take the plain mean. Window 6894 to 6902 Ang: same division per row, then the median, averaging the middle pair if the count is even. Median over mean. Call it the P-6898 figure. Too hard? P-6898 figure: 1.03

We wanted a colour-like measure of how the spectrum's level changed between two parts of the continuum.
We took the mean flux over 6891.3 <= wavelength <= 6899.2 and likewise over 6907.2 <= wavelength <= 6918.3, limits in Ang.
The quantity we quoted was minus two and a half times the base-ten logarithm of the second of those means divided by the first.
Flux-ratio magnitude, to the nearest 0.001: 0.032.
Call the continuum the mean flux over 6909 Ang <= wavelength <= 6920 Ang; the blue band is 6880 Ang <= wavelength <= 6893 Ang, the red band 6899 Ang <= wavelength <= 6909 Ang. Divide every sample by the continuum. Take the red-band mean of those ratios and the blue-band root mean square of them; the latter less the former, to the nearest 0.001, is 0.014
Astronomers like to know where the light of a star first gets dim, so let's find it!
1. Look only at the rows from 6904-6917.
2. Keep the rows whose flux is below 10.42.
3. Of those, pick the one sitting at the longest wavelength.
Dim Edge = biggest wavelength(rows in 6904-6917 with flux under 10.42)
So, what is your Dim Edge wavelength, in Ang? 6915.92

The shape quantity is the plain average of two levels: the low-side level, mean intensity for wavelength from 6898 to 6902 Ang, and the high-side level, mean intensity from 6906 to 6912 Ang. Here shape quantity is 10.3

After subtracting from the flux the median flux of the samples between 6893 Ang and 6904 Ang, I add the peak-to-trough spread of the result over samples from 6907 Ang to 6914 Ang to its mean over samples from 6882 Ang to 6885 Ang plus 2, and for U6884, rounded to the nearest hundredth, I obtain 2.30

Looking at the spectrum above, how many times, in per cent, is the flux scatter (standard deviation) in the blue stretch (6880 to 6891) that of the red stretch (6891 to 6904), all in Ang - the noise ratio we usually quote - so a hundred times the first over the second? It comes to 53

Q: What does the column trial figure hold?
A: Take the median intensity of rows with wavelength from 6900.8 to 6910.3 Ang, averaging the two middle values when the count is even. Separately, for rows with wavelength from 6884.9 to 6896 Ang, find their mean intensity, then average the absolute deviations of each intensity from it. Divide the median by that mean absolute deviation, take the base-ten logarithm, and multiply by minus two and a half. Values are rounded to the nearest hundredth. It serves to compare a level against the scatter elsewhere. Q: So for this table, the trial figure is -5.81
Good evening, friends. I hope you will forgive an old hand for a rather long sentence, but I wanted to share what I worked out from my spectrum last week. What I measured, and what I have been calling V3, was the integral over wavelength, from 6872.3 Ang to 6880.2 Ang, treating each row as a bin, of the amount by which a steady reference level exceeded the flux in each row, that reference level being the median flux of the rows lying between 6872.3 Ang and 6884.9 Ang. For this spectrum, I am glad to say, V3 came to 0.16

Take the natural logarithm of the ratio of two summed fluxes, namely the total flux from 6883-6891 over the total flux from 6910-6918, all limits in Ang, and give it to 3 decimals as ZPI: 0.035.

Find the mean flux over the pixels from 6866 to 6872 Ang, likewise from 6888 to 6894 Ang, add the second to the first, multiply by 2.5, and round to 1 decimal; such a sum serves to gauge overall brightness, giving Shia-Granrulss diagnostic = 52.2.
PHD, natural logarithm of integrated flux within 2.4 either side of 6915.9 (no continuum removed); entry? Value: 3.88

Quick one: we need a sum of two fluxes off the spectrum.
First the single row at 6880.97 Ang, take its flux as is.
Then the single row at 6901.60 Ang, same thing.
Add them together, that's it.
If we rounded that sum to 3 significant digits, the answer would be 20.9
